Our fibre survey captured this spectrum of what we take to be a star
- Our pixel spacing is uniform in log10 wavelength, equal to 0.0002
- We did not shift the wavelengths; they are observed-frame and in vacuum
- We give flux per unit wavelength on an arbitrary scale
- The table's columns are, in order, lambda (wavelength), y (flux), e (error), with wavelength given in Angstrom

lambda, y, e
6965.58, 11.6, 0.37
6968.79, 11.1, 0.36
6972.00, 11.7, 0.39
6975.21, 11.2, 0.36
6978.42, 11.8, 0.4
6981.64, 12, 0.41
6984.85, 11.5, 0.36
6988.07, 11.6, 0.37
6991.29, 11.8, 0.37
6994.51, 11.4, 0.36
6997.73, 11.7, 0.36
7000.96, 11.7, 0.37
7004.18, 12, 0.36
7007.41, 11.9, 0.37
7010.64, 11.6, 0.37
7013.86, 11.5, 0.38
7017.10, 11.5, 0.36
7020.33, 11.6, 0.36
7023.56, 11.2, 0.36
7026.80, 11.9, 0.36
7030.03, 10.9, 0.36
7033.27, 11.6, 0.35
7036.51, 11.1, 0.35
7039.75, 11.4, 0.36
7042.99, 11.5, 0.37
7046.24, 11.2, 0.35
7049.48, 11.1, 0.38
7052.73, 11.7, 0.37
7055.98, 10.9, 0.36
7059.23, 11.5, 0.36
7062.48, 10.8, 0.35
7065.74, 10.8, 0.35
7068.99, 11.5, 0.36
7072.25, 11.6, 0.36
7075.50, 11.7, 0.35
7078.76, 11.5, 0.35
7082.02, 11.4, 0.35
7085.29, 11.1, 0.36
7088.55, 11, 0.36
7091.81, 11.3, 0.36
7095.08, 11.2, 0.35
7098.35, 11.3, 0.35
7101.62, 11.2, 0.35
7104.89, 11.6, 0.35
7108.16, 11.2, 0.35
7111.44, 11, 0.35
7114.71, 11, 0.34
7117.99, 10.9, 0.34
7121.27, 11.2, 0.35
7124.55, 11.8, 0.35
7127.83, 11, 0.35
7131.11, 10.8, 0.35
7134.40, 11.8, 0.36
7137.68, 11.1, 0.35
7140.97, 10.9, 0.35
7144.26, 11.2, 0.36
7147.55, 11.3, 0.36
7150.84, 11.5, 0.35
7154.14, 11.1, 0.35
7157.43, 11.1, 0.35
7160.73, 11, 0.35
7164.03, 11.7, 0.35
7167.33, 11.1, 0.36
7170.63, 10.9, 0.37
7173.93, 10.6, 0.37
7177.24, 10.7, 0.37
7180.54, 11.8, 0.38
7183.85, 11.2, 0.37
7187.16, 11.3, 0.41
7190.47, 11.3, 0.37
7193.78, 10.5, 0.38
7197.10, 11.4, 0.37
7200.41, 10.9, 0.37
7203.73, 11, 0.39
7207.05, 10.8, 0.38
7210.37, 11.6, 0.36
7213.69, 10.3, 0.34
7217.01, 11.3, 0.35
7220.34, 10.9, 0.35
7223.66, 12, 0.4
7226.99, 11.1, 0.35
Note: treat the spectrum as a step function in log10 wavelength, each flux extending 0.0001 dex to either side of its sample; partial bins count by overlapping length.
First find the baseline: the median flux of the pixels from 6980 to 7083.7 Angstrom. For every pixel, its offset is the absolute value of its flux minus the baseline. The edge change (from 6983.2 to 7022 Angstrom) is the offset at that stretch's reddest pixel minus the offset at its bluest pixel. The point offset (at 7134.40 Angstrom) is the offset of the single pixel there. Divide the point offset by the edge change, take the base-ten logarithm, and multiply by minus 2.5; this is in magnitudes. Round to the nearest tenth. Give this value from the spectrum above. -1.2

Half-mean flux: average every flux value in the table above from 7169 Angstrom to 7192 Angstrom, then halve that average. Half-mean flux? 5.557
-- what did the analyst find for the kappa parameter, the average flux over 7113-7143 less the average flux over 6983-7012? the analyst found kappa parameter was -0.52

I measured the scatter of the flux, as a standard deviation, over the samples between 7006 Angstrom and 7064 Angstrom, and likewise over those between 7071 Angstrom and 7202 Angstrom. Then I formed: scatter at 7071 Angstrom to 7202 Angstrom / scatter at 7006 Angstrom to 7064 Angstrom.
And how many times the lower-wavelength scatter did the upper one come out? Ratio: 1.0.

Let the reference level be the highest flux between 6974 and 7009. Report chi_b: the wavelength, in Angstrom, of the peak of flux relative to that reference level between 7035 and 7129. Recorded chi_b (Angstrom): 7124.55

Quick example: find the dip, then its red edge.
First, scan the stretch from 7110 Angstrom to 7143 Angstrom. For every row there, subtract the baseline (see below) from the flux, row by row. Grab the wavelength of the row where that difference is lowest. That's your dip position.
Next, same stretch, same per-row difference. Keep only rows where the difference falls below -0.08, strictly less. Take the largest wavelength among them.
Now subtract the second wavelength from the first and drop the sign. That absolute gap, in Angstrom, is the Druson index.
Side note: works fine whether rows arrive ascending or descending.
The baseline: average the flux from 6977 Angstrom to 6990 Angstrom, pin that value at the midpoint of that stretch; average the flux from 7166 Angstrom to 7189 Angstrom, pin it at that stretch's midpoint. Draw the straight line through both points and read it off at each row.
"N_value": 9.9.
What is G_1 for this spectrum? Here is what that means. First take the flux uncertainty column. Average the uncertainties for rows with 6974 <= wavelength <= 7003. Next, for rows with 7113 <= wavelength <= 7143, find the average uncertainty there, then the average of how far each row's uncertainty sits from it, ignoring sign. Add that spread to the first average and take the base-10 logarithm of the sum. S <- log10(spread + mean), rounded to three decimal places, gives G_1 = -0.423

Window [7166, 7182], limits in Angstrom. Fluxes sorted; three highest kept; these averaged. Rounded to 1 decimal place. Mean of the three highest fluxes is 11.3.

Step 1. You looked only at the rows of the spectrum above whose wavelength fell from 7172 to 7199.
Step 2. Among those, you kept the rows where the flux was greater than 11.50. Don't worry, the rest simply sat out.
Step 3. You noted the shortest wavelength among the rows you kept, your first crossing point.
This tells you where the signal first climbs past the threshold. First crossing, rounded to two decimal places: 7180.54 Angstrom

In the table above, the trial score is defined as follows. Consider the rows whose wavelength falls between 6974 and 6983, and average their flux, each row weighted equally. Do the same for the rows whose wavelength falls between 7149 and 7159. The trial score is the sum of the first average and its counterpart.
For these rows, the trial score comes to 22.9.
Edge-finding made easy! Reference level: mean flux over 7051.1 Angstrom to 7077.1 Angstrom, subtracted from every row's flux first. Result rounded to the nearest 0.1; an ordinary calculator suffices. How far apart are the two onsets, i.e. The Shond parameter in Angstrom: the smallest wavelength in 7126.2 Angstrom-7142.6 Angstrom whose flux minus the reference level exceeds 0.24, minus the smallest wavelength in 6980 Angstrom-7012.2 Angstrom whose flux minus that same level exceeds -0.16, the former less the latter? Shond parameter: 152.8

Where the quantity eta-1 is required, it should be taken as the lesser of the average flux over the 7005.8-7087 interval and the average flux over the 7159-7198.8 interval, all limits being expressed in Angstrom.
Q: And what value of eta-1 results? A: 11.1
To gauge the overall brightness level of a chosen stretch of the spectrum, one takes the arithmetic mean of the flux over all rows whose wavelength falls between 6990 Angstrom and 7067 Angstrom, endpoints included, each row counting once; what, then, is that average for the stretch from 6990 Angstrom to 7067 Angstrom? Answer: 11.4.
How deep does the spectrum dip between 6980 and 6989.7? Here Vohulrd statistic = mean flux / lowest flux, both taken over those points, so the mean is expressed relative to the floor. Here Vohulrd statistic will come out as 1.02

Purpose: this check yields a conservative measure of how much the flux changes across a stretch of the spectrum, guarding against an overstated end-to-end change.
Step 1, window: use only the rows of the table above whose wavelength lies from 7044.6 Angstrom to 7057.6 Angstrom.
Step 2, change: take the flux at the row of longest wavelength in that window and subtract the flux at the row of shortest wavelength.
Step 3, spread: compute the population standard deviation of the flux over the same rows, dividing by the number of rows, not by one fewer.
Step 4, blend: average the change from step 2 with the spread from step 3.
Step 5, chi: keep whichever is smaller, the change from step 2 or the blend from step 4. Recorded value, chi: -0.3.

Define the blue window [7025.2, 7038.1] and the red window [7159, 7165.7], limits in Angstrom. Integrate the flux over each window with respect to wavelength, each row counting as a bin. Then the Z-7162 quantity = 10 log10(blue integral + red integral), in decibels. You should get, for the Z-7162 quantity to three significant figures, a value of 23.5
